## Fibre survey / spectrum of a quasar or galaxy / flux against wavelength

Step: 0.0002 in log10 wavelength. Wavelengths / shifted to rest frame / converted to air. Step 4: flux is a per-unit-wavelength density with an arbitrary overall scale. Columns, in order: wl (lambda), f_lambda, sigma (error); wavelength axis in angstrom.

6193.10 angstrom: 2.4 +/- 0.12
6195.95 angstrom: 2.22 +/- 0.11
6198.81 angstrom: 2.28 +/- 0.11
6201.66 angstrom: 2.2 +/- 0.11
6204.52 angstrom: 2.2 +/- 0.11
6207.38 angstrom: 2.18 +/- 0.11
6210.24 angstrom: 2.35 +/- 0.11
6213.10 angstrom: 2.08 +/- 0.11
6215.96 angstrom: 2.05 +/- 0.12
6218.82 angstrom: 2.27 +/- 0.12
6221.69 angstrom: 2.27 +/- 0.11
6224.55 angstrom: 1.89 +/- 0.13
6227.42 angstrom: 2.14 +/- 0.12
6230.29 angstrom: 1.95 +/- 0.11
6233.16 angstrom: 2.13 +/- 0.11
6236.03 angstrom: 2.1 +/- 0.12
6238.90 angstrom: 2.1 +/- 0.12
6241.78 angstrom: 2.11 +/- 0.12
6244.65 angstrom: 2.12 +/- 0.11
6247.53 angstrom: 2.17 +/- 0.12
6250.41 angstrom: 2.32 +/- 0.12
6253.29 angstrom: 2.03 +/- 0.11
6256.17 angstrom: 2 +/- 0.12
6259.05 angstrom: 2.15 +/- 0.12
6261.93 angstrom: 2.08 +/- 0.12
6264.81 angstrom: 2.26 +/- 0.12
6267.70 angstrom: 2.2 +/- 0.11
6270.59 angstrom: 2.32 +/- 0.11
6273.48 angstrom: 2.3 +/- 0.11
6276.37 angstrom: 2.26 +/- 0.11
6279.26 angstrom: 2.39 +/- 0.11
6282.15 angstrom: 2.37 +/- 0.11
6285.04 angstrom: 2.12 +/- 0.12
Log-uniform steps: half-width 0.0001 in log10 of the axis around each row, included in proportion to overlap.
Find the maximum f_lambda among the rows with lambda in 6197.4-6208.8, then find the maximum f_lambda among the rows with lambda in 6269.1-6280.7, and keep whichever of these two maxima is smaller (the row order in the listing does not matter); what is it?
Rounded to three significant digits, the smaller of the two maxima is 2.28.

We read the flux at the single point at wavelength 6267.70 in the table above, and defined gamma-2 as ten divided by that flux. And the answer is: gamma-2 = 4.5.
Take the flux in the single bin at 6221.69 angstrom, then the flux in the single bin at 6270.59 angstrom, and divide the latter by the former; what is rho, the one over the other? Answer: 1.02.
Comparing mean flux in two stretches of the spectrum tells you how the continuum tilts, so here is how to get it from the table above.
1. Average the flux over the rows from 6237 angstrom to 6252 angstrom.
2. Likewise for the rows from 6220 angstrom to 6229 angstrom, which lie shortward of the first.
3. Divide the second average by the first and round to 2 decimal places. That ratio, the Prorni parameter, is 0.97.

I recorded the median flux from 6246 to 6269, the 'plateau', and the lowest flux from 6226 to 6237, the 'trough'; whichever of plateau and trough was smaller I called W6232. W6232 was 1.95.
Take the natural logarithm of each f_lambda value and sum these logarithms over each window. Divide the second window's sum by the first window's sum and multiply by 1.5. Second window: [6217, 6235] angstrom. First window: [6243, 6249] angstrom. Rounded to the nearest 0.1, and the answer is 4.4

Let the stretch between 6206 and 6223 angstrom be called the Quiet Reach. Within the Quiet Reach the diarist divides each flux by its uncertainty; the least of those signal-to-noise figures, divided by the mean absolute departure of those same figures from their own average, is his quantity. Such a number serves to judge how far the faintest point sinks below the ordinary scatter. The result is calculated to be 15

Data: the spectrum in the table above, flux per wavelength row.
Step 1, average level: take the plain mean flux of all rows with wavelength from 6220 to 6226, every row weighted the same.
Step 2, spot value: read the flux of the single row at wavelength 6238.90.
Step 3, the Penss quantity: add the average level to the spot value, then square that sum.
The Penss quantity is 17.5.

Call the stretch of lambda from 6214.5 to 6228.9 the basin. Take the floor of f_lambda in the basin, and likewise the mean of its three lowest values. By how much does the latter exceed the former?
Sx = 0.137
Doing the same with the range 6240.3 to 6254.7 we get 0.057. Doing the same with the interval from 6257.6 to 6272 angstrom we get 0.063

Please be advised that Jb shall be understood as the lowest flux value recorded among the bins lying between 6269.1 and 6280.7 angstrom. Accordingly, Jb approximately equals 2.26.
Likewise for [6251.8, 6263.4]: 2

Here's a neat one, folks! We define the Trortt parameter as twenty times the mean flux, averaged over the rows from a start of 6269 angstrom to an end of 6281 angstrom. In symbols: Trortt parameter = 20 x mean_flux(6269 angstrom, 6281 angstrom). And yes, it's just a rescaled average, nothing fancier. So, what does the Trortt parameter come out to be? 46.3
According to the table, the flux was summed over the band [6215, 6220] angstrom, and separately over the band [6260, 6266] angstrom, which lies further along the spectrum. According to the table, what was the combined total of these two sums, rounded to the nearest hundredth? 8.66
